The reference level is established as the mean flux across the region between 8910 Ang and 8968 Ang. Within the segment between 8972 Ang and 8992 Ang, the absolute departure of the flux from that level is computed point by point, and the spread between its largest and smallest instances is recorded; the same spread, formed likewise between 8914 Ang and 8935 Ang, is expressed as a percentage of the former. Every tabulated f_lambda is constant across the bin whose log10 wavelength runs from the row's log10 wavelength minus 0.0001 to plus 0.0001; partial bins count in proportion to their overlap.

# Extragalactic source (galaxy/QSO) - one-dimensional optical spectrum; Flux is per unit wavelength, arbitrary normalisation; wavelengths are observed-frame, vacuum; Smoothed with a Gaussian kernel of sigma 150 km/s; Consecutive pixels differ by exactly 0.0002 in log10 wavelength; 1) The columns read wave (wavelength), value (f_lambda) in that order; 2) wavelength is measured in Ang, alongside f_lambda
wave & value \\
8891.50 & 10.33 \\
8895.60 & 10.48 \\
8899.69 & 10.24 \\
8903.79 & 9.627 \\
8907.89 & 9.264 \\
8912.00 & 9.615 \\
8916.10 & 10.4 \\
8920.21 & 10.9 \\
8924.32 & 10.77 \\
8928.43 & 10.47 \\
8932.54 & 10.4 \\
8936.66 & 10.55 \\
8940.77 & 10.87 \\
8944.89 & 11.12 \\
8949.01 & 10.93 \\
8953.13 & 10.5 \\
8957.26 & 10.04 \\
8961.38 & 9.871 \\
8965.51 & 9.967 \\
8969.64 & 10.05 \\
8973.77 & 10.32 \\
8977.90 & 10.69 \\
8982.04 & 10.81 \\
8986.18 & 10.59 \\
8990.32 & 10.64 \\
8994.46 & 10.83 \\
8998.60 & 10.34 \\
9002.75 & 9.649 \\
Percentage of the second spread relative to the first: 195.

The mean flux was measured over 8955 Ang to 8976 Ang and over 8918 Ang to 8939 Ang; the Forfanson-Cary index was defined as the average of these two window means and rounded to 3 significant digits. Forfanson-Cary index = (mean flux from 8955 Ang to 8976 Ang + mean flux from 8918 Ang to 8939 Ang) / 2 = 10.3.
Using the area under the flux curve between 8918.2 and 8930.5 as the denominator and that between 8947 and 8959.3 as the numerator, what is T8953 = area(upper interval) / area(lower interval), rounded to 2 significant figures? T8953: 0.98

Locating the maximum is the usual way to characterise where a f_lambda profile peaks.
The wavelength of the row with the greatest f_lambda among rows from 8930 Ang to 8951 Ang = 8944.89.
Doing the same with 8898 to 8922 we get 8920.21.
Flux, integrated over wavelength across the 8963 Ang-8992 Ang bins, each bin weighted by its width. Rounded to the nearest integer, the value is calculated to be 302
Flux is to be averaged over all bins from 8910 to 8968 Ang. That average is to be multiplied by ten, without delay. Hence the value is 105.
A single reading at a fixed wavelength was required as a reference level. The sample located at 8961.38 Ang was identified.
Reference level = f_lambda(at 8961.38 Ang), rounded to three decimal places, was 9.871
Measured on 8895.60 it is 10.480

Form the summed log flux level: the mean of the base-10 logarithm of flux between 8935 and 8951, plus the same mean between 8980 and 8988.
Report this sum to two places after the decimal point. 2.07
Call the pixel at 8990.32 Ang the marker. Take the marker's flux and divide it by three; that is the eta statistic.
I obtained 3.55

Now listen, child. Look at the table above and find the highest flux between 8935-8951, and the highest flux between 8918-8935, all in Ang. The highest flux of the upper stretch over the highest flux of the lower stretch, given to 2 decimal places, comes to 1.02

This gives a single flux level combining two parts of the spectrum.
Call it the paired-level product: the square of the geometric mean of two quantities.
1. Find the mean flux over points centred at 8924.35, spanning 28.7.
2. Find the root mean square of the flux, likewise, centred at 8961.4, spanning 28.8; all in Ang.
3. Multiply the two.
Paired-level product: 107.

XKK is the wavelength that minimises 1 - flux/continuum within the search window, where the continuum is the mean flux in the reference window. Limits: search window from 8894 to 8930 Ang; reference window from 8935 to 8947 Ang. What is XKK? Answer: 8920.21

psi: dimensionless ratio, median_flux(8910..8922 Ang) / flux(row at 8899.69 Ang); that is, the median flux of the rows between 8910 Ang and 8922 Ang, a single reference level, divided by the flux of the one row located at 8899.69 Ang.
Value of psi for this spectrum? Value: 1.02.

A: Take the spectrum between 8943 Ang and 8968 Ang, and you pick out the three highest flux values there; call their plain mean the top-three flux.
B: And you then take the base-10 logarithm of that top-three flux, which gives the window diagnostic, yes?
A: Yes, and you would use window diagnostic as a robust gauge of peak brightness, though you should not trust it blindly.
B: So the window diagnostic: 1.035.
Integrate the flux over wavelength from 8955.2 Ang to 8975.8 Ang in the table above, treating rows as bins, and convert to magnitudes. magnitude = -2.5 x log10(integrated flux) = -5.79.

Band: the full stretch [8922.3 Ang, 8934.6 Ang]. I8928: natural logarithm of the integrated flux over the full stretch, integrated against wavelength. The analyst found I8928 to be 4.87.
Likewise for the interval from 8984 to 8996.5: 4.89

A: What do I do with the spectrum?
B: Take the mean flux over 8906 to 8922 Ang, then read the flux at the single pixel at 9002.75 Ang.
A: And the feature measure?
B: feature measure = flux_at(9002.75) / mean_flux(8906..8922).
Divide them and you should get 0.96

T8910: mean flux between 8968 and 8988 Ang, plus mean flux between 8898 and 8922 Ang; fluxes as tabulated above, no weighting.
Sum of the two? 20.5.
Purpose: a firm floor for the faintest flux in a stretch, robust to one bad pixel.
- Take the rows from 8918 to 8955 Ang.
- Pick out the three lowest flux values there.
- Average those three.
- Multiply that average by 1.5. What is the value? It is 15.7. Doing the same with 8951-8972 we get 14.9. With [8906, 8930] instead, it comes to 14.6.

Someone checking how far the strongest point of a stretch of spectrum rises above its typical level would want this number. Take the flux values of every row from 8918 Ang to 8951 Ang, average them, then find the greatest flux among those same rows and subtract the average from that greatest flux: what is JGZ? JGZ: 0.37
